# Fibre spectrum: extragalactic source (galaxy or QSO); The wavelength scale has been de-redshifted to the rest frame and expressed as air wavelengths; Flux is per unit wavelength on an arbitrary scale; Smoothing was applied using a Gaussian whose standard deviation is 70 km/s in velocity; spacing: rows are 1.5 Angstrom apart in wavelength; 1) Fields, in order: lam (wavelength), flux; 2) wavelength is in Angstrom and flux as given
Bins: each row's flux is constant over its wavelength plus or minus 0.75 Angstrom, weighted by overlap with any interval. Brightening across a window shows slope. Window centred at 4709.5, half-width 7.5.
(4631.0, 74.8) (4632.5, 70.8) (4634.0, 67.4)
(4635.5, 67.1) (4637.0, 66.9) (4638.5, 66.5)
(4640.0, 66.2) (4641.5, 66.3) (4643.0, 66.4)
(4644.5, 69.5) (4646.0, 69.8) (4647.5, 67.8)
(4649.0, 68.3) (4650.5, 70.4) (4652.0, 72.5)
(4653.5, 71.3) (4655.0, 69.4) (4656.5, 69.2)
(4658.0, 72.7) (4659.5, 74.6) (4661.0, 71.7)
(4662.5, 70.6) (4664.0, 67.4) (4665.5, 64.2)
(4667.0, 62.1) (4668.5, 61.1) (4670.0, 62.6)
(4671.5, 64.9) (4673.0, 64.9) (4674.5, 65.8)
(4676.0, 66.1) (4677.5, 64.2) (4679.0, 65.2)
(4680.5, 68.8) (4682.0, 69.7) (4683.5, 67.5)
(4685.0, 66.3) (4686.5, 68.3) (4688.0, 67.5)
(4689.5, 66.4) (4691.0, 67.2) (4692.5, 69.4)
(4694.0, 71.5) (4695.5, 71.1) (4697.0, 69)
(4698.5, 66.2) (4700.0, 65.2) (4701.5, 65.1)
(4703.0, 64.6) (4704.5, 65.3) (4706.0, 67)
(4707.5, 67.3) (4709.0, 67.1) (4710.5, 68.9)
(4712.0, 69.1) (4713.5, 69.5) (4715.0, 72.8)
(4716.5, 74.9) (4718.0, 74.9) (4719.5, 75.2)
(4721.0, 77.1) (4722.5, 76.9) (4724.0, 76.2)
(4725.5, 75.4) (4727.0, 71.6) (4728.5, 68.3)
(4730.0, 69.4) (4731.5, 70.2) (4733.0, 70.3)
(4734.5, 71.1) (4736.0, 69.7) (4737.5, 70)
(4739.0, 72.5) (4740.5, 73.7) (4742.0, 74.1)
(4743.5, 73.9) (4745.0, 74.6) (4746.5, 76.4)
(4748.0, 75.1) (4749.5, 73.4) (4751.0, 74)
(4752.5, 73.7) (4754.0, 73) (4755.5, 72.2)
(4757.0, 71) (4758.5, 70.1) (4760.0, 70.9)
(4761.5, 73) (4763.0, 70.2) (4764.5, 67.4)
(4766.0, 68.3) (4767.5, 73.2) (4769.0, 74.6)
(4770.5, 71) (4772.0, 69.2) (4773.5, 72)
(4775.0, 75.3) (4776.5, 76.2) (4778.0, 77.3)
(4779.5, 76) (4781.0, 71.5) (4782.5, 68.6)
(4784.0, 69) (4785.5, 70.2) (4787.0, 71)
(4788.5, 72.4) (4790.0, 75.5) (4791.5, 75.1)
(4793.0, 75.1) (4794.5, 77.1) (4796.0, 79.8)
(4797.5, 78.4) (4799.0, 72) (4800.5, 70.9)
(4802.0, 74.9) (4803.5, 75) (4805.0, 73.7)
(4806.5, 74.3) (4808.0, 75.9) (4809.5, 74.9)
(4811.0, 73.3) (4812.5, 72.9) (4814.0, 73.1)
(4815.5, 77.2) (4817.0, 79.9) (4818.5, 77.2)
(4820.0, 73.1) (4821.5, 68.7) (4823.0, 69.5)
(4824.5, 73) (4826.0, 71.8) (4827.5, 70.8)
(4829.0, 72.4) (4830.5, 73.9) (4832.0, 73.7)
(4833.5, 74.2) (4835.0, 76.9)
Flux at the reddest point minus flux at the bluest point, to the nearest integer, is 10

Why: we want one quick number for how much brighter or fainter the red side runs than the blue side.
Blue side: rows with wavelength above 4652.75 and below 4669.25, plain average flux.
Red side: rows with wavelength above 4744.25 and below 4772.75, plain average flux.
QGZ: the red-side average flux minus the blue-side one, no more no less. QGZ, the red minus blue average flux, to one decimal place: 3.6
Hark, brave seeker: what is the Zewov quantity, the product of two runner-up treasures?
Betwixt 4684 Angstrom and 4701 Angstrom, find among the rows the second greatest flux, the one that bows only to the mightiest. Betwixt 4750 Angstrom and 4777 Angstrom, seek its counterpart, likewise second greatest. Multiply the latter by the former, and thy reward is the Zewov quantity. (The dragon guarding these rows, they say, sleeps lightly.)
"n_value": 5354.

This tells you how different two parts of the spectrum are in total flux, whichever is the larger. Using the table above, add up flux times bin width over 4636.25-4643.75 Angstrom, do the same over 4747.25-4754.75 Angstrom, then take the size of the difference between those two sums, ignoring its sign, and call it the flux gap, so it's 55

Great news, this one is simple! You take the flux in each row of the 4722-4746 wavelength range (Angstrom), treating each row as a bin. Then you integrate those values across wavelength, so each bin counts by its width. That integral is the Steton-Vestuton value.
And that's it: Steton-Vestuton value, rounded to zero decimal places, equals 1737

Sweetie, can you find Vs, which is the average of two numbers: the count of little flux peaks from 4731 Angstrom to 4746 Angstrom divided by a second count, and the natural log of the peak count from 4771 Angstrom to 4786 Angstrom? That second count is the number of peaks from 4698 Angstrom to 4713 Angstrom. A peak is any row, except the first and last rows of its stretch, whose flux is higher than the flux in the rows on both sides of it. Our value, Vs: 1.00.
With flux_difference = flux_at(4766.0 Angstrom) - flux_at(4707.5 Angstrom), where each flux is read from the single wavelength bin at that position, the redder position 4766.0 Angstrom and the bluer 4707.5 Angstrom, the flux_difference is 1.0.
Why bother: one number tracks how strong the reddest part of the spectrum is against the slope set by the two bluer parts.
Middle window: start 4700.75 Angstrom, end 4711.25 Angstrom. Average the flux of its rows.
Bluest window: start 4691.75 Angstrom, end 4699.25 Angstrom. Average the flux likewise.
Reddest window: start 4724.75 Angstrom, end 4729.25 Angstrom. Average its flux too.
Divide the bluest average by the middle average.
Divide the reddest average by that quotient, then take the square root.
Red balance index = 8.29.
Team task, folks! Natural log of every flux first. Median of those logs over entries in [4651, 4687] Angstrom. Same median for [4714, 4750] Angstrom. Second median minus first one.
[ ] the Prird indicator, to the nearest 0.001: 0.090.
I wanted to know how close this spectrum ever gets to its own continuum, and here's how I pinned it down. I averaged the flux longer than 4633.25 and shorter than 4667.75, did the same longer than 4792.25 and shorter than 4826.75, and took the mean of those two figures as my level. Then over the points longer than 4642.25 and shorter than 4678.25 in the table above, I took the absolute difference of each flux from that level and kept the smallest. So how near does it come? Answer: 0.18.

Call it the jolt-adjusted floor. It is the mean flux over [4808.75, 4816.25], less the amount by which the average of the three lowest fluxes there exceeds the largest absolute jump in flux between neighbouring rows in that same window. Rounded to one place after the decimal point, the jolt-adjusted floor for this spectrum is 5.3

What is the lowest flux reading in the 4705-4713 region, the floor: 67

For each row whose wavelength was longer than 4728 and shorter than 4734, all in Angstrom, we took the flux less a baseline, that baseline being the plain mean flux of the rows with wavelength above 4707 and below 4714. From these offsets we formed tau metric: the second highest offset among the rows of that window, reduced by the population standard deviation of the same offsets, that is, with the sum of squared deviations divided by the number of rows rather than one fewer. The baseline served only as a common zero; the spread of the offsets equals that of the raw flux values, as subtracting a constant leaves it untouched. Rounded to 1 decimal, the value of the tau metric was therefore 1.0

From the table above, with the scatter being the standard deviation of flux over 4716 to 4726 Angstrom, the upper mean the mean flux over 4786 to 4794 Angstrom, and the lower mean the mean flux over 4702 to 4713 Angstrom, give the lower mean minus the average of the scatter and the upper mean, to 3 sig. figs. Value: 29.7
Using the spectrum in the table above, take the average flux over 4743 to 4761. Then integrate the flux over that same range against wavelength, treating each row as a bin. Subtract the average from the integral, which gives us 1244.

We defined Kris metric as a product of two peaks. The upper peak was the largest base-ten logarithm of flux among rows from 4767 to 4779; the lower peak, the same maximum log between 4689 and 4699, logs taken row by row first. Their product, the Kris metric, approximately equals 3.50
